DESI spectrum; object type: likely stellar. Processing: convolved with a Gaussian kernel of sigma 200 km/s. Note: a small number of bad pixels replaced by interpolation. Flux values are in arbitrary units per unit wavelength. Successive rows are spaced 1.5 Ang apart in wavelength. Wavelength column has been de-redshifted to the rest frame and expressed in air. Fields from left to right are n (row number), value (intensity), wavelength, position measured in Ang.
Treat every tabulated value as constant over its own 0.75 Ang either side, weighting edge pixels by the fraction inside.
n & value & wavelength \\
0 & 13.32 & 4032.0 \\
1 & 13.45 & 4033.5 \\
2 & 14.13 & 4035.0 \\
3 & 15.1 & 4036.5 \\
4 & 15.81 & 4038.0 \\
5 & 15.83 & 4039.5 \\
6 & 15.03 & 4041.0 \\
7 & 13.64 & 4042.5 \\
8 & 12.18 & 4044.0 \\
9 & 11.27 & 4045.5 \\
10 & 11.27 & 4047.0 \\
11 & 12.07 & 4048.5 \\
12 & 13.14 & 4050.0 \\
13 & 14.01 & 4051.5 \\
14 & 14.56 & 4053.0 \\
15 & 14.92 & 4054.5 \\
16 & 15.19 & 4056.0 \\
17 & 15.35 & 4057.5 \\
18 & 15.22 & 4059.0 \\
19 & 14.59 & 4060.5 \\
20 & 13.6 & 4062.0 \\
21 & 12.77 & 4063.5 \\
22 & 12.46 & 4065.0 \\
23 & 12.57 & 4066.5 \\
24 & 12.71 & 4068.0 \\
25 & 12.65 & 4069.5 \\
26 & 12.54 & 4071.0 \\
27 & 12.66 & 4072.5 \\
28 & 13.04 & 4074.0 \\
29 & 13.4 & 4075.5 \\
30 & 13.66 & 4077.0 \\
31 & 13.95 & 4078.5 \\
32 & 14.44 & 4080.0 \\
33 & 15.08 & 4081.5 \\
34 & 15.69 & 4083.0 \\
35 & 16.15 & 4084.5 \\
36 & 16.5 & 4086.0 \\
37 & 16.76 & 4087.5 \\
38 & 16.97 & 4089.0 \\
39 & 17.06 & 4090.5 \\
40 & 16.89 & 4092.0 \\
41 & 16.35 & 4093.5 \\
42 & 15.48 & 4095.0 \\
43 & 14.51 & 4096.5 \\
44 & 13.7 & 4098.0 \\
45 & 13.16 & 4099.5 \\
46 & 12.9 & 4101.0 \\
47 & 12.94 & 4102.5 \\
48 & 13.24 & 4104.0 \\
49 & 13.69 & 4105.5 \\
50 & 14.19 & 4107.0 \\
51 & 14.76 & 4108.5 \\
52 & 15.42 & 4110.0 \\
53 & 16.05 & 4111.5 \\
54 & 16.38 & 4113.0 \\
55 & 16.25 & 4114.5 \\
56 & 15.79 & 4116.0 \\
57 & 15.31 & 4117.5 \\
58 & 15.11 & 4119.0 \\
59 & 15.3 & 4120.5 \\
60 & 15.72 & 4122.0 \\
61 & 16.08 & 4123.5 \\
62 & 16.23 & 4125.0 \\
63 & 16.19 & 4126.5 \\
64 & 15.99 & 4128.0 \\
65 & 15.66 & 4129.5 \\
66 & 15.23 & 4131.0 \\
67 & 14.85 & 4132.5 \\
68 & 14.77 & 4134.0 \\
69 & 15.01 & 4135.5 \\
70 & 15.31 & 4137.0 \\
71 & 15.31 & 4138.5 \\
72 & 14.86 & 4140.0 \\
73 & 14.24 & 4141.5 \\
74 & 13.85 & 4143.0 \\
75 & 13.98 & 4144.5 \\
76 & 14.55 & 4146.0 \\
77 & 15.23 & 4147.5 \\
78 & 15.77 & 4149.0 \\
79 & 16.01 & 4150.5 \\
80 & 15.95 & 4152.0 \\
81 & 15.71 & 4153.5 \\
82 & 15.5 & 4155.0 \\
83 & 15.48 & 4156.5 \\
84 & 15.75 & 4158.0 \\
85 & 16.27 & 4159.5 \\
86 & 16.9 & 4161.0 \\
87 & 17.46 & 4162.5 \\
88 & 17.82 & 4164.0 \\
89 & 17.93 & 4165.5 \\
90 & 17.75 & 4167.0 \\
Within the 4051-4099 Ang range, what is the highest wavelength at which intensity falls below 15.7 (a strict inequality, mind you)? 4098.0 Ang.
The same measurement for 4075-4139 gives 4138.5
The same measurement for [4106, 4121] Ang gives 4120.5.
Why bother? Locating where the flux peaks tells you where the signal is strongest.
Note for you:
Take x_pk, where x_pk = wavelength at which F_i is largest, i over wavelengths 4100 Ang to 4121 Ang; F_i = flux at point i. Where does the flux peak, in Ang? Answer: 4113.0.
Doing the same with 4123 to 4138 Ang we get 4125.0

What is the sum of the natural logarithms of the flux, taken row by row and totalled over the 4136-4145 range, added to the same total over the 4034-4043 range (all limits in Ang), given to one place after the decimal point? 32.3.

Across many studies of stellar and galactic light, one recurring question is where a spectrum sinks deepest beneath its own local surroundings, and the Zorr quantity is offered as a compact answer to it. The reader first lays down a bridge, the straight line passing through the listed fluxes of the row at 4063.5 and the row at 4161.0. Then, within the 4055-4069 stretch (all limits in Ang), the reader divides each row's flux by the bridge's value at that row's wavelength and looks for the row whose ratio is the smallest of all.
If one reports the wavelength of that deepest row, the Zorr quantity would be 4065.0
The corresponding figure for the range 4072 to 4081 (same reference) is 4072.5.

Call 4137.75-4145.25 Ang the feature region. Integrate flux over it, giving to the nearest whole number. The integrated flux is 108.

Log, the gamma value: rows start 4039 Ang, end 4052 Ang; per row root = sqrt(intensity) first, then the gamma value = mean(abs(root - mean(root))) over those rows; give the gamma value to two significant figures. 0.18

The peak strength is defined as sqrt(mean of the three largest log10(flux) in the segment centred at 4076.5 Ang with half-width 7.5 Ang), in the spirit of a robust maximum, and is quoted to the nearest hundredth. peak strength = 1.09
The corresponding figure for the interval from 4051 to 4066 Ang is 1.09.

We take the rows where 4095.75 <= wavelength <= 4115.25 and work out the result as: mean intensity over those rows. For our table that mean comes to 14.4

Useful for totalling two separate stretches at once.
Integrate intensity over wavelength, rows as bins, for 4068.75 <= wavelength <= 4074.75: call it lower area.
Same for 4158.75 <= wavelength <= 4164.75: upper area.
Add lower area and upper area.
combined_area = 179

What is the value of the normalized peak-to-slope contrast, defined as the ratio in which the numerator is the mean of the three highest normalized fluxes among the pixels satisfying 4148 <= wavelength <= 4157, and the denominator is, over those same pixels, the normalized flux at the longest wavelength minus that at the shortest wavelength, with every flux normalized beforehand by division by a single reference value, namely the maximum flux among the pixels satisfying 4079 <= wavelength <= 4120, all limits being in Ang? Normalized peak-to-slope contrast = -55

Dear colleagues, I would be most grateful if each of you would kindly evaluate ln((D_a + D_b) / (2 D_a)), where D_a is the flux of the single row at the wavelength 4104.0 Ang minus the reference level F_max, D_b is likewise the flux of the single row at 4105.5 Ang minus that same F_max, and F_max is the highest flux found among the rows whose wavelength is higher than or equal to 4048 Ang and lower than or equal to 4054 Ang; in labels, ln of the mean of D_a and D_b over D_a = -0.19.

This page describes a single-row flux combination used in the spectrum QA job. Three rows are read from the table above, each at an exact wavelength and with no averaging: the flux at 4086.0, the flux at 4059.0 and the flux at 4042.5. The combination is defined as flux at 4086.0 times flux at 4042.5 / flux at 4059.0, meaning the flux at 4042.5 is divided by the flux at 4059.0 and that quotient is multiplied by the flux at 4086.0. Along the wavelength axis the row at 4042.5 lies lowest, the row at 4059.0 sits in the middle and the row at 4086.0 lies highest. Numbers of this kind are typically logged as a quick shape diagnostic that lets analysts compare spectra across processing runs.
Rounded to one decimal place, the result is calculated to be 14.8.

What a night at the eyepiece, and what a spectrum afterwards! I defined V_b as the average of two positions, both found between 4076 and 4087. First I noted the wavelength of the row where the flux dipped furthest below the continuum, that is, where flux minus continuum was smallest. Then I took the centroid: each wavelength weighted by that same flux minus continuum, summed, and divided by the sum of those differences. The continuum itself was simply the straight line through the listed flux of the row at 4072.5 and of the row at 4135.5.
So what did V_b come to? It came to 4079.9 Ang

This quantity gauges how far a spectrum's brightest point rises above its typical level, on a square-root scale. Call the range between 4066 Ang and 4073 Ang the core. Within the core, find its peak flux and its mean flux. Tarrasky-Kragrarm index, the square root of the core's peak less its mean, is 0.29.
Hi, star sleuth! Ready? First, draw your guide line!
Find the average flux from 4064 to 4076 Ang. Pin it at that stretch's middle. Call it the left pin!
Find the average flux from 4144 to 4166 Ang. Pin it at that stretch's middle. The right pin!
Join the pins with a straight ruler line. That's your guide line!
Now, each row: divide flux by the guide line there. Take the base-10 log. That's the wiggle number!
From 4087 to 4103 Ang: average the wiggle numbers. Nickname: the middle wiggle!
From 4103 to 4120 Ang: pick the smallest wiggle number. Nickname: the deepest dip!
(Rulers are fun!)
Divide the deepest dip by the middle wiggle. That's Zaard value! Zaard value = -0.6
